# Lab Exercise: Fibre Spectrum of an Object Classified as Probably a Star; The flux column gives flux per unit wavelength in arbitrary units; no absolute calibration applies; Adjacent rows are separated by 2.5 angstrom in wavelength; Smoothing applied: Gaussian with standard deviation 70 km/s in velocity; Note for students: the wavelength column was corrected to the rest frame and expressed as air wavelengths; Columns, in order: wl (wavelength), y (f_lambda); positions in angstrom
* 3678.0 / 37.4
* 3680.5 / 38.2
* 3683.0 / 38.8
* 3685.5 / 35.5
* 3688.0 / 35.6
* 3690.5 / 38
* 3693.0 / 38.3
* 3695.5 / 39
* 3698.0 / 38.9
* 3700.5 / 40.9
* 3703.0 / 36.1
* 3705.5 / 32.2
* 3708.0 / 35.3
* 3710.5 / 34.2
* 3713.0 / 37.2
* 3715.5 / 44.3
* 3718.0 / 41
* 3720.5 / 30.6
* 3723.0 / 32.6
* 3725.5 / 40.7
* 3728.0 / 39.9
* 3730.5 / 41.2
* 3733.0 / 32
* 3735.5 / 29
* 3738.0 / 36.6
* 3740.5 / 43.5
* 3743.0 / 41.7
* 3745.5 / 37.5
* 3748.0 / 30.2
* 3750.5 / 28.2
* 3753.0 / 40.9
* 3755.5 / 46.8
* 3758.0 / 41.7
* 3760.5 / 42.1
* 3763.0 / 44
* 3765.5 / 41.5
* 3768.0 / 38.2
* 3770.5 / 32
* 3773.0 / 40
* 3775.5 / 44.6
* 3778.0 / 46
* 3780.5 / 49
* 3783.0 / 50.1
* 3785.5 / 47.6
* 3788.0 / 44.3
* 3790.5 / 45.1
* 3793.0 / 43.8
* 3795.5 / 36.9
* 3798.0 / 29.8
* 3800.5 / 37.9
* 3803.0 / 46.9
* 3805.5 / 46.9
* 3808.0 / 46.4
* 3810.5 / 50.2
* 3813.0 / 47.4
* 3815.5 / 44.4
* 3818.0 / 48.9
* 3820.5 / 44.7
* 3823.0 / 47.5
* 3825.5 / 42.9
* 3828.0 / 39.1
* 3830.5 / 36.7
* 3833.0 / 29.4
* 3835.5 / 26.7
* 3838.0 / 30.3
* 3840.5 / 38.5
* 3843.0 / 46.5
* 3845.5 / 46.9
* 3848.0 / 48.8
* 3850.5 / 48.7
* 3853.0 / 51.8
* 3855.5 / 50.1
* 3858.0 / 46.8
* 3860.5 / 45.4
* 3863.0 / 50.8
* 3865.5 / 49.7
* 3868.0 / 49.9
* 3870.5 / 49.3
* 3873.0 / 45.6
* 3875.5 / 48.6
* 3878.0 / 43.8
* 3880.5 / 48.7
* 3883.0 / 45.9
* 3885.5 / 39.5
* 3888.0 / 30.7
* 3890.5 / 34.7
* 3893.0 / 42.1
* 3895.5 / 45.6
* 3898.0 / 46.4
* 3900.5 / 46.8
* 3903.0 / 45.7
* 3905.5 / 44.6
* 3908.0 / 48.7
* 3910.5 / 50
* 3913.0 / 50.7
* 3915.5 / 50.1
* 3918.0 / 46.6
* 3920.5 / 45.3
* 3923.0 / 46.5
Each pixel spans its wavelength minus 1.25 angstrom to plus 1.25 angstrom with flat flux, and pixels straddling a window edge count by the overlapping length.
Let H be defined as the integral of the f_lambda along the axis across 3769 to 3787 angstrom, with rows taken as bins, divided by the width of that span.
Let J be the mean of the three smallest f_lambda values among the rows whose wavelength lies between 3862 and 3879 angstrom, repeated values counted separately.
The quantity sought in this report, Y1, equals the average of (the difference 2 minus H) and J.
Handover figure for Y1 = 2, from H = 44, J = 46.0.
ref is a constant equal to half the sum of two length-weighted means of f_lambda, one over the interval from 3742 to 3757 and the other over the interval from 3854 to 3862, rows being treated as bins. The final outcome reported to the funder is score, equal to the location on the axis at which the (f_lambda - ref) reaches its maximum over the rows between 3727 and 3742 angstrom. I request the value 3740.5 angstrom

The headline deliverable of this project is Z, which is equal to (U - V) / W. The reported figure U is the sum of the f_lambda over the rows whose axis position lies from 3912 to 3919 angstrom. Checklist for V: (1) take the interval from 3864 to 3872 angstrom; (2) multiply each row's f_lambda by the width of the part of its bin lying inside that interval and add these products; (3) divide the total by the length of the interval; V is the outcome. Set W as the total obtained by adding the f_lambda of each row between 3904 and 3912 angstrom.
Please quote 0.68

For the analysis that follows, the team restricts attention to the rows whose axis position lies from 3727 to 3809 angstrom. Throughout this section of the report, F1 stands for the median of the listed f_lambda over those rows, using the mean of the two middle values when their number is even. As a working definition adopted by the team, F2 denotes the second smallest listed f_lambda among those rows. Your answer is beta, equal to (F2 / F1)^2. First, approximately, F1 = 42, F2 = 29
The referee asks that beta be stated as 0.5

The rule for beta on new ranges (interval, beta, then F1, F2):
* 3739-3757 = 0.5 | 41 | 30.2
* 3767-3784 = 0.7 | 45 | 38.2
